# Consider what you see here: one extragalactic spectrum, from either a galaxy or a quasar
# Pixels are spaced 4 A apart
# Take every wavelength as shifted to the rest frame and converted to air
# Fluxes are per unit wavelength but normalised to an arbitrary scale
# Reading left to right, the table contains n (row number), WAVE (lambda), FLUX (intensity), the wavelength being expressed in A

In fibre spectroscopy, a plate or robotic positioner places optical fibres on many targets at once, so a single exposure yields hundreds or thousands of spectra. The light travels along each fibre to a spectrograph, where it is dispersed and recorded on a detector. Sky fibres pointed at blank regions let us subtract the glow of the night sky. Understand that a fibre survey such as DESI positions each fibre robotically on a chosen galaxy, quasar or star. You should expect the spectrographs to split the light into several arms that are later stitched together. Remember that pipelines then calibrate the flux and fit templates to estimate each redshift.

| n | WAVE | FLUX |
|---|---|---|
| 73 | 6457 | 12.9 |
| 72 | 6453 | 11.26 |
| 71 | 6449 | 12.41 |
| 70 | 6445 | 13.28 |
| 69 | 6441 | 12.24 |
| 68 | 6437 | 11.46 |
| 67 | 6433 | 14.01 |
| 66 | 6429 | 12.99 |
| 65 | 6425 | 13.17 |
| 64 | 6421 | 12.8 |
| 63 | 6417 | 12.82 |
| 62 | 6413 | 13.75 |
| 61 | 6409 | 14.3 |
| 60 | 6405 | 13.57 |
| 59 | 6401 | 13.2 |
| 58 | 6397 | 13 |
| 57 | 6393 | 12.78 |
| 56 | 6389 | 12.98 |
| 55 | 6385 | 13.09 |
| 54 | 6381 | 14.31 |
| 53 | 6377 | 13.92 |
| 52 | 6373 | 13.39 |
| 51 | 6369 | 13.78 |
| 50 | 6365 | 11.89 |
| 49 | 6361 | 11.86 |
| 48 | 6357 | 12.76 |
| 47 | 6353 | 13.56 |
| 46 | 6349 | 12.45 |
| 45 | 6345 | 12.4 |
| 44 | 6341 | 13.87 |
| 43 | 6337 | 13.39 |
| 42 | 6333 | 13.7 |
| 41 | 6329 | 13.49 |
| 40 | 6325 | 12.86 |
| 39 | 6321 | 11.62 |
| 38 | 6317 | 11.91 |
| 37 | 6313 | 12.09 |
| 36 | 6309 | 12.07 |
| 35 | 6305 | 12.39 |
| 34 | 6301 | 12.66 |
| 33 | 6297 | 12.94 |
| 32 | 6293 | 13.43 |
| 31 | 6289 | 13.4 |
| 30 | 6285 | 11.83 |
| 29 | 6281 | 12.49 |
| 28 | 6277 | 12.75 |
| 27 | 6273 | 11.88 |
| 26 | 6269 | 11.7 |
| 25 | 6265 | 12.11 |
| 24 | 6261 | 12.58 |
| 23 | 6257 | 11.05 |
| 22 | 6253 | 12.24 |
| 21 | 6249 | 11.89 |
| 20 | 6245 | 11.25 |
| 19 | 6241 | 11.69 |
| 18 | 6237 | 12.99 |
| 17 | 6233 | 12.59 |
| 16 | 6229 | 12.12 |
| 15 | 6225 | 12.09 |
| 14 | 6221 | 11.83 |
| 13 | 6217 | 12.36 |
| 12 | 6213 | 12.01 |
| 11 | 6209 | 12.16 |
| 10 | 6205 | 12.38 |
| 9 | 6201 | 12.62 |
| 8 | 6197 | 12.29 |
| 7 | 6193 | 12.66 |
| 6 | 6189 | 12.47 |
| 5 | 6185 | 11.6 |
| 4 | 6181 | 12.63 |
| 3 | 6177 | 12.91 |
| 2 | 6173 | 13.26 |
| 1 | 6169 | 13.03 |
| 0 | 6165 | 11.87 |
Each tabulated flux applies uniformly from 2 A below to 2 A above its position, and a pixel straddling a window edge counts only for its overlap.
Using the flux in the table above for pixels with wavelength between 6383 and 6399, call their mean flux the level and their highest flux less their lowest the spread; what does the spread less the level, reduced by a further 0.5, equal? -13.2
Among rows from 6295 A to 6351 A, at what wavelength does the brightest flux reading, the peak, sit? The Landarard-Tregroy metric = 6341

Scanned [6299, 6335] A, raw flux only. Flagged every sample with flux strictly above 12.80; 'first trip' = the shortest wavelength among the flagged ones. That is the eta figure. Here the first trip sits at 6325 A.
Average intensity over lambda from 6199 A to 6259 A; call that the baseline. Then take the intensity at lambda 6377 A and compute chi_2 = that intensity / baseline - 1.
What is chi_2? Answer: 0.152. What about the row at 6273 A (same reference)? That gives -0.017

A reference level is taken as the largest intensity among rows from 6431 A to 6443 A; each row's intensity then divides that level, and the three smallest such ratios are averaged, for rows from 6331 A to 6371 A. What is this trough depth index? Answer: 1.02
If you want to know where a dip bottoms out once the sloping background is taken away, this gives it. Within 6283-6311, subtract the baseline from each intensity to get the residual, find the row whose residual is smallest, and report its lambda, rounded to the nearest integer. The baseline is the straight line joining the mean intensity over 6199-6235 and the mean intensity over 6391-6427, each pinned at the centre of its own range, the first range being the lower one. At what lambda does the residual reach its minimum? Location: 6285 A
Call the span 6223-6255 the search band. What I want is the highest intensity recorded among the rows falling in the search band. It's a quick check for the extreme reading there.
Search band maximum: 12.99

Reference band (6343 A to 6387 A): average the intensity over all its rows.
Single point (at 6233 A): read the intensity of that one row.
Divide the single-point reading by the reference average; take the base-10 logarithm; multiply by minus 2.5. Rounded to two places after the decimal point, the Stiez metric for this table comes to 0.04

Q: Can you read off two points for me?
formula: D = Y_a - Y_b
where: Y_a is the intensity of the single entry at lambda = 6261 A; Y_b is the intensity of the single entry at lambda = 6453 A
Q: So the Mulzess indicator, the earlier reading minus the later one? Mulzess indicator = 1.3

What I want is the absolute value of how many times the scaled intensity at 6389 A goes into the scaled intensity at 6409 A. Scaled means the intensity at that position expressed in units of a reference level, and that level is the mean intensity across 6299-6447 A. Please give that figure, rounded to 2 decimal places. 1.10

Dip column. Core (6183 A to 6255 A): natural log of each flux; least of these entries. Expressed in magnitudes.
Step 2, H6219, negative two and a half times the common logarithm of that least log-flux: -0.960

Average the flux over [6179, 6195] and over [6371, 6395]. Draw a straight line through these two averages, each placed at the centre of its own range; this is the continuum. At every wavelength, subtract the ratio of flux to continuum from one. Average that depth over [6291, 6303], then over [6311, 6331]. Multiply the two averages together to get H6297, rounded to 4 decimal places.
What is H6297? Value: -0.0003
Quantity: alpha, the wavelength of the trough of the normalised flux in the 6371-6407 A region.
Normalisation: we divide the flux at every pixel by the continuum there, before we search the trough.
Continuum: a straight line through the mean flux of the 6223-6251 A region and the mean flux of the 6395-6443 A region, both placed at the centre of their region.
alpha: 6393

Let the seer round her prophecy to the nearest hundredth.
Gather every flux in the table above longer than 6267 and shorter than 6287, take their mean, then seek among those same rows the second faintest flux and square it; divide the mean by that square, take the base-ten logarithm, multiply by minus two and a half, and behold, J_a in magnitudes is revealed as 2.66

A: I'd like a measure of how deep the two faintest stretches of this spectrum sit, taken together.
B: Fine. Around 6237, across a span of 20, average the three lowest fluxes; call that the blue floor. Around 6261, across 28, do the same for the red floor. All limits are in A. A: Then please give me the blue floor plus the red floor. 23.2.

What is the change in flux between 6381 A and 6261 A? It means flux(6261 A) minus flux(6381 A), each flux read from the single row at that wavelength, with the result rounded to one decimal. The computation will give -1.7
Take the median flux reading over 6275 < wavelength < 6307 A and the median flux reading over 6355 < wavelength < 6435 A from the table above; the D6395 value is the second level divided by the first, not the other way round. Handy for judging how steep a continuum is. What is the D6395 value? 1.03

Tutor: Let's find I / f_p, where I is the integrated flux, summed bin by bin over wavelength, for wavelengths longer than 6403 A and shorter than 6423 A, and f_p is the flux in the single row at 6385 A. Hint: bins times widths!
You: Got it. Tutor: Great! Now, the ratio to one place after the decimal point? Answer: 20.5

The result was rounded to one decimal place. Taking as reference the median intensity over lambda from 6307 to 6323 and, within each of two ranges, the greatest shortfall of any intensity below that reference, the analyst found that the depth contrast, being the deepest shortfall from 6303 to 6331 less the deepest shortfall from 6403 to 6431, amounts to 1.2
